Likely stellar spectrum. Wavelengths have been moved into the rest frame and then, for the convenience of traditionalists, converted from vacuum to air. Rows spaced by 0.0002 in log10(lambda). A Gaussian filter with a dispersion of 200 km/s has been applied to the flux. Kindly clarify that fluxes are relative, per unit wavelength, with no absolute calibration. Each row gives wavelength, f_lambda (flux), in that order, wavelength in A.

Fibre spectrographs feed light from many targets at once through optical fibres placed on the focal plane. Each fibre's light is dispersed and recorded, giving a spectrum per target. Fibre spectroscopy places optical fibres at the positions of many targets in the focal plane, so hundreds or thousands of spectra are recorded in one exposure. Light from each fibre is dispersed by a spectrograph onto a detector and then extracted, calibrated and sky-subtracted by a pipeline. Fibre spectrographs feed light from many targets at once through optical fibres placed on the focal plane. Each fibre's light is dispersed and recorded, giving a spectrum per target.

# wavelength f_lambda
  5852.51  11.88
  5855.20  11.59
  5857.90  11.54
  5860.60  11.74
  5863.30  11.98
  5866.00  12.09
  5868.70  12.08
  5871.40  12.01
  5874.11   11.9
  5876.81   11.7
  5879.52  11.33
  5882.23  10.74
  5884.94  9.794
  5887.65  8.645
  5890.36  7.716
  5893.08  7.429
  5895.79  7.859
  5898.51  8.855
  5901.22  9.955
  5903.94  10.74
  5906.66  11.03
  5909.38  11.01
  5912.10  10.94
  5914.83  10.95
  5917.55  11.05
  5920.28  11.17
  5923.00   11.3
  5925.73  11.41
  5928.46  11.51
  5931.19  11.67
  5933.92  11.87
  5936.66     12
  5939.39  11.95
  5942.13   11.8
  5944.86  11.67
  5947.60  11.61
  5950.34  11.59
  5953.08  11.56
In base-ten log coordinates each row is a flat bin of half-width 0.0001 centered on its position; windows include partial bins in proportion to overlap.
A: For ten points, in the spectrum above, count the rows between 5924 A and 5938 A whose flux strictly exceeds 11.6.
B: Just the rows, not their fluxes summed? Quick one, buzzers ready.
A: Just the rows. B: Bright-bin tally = 3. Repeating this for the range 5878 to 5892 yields 0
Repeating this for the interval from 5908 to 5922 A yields 0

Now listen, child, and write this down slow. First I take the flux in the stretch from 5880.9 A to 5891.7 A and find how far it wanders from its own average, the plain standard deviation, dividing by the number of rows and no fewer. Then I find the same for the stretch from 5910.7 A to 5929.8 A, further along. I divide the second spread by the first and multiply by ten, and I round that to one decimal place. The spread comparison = 1.8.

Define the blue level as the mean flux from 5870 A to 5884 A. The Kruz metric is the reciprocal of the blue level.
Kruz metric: 0.087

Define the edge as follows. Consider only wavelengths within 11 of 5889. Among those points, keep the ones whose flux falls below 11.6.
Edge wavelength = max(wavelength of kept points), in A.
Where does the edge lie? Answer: 5898.51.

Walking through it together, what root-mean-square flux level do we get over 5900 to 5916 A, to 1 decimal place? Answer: 10.8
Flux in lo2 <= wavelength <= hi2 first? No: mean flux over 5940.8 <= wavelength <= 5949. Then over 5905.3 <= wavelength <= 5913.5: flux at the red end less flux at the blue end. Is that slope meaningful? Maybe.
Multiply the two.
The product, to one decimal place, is -1.1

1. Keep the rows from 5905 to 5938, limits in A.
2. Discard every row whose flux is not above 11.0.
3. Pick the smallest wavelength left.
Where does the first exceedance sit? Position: 5906.66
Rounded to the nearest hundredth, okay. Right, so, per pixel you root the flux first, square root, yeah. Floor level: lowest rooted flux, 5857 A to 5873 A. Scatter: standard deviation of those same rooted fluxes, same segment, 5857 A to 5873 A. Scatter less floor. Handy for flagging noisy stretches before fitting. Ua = -3.37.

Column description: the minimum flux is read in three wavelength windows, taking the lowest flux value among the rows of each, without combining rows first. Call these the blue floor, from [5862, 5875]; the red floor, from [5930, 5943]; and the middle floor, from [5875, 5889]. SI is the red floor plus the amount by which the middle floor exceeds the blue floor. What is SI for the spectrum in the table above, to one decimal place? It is 8.4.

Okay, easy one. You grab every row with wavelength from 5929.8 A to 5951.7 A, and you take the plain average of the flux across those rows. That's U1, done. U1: 11.8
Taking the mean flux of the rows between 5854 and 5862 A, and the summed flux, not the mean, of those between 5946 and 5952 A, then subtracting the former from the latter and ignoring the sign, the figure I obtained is 12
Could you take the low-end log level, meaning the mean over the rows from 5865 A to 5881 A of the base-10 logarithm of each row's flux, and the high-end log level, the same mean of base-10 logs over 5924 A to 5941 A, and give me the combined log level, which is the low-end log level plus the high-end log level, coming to 2.14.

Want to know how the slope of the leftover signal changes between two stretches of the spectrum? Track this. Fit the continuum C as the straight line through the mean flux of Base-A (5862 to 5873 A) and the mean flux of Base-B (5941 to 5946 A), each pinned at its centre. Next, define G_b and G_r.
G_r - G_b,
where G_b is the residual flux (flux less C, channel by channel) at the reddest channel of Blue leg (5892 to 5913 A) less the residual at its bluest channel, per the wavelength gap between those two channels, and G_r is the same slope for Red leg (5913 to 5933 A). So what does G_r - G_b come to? -0.14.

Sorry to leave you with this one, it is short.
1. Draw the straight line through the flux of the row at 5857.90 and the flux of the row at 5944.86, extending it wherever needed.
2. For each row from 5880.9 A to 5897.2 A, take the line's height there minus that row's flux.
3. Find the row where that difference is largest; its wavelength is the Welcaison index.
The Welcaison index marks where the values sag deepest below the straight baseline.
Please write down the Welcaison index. 5893.08 A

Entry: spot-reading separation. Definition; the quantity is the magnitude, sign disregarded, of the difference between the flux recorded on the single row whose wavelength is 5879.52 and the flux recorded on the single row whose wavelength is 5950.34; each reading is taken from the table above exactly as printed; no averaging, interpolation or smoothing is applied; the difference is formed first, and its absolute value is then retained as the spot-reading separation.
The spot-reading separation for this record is 0.3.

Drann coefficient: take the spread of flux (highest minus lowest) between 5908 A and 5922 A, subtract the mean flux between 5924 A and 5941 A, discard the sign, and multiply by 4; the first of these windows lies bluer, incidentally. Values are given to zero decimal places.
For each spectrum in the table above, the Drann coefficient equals 46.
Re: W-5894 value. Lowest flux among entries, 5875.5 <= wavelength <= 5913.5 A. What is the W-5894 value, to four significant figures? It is 7.429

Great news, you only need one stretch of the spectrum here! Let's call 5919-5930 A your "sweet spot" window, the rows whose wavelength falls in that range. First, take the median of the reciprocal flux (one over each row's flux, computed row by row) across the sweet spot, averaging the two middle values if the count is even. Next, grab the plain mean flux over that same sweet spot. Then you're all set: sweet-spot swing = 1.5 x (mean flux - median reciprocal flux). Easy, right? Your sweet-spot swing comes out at 16.9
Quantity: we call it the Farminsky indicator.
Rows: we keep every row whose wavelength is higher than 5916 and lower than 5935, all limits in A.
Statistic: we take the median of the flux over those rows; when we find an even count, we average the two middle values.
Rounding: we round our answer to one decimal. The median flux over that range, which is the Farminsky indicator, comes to 11.4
